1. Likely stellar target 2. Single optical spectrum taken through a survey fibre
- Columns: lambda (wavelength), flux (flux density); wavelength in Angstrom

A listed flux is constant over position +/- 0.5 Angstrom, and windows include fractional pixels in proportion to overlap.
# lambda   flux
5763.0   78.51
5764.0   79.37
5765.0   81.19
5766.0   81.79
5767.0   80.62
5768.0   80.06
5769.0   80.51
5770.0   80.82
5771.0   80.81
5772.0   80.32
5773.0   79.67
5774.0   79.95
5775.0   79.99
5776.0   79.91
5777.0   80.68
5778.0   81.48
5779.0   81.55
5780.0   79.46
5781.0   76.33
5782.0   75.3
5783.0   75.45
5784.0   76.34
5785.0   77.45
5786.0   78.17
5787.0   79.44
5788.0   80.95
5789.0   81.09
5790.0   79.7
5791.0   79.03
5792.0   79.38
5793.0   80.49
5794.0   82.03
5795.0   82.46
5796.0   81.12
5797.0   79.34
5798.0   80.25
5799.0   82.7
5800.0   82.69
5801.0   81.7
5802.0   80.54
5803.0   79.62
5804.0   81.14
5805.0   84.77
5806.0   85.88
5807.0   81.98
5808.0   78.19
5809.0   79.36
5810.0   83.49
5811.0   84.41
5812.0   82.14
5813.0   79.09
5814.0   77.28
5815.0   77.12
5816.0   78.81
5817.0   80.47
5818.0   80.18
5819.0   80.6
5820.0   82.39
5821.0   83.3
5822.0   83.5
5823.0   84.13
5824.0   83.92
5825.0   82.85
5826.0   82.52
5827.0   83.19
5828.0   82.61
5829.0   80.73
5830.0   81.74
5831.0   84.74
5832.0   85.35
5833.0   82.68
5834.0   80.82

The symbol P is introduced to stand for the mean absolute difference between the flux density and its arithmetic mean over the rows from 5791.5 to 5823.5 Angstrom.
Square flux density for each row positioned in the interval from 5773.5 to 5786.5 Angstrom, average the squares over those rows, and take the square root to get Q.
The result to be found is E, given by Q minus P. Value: 77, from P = 1.79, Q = 78.6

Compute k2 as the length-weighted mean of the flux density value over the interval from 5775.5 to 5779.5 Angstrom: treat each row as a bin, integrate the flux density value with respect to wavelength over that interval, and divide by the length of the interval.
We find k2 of 80.9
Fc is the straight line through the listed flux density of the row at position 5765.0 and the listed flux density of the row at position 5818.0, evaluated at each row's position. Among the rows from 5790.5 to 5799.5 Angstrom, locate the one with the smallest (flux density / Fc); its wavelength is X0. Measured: 5791.0 Angstrom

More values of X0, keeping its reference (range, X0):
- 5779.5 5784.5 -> 5782.0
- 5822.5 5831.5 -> 5829.0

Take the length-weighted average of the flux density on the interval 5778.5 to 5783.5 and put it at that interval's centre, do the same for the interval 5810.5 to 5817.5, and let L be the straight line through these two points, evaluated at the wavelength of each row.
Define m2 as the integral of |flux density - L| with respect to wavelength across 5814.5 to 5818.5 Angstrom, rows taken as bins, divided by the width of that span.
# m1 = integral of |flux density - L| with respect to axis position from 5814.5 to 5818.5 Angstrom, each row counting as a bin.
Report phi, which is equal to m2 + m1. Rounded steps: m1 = 4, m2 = 1.1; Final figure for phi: 6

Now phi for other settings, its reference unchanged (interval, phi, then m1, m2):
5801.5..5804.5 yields 5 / 4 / 1.3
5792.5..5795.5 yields 13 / 9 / 3.1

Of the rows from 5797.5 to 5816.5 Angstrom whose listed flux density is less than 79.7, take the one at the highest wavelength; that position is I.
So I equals 5816.0 Angstrom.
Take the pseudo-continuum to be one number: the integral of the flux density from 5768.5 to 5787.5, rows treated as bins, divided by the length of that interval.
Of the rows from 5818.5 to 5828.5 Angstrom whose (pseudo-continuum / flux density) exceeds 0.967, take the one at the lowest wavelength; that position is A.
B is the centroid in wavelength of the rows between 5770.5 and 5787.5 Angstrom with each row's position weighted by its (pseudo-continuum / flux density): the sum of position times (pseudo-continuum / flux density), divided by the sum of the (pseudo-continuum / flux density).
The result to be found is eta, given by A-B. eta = 39.9 Angstrom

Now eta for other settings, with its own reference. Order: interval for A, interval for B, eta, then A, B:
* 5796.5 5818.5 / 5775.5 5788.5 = 15.0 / 5797.0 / 5782.0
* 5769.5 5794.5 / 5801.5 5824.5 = -43.0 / 5770.0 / 5813.0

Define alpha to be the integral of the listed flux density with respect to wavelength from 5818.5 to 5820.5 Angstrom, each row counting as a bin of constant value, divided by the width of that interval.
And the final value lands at 81.5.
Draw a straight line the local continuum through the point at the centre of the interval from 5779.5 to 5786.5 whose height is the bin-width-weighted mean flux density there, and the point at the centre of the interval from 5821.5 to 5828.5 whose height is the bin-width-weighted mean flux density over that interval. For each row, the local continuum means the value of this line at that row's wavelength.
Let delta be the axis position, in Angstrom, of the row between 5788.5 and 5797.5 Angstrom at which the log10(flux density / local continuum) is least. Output 5797.0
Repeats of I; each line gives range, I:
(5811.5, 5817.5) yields 5816.0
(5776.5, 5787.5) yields 5787.0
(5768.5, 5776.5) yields 5773.0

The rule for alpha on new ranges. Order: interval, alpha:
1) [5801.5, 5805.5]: 81.5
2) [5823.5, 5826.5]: 83.1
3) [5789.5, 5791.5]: 79.4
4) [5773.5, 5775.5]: 80.0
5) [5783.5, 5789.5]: 78.9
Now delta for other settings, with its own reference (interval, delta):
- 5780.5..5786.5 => 5782.0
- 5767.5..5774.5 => 5773.0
